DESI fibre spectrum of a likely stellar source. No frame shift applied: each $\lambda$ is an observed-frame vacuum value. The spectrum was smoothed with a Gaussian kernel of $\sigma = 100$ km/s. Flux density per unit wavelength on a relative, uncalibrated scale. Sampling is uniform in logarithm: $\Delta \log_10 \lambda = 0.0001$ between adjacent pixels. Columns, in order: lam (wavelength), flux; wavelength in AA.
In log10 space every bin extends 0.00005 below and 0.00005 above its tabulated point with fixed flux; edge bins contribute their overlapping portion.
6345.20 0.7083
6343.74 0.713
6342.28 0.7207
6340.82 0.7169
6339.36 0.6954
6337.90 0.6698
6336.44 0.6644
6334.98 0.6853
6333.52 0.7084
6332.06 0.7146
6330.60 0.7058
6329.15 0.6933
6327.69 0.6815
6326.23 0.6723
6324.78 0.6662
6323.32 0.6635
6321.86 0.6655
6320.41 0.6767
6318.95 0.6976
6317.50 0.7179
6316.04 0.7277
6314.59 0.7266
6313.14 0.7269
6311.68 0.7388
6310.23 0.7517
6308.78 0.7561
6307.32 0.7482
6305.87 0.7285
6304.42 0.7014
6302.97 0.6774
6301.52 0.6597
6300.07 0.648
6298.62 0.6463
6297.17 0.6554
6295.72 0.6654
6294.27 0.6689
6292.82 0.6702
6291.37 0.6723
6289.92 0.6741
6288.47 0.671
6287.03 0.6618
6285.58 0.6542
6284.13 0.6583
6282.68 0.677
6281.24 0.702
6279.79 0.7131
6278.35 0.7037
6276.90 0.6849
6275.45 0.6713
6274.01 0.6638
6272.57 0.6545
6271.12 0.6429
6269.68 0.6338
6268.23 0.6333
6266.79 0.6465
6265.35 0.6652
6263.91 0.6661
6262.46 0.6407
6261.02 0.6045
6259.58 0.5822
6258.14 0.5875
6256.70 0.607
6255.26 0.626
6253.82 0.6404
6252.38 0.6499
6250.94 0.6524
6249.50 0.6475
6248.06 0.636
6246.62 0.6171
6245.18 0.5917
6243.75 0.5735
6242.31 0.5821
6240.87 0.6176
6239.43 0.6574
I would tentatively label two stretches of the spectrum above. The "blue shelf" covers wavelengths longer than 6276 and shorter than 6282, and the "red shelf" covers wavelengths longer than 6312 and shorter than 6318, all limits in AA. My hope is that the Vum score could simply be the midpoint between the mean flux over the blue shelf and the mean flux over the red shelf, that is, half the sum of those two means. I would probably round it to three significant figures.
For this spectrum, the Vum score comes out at 0.713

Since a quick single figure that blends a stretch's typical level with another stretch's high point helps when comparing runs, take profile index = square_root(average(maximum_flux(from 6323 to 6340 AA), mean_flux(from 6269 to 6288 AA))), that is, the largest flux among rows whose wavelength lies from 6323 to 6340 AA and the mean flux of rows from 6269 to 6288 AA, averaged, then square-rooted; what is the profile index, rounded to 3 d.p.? 0.832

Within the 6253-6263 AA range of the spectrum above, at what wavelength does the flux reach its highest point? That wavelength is 6262.46 AA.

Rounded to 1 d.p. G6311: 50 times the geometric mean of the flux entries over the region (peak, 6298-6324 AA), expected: 35.1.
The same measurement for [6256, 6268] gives 31.2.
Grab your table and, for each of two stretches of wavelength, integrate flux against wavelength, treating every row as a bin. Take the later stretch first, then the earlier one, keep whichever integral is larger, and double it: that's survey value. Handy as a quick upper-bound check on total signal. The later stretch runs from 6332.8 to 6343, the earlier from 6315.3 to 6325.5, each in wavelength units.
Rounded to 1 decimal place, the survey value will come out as 14.2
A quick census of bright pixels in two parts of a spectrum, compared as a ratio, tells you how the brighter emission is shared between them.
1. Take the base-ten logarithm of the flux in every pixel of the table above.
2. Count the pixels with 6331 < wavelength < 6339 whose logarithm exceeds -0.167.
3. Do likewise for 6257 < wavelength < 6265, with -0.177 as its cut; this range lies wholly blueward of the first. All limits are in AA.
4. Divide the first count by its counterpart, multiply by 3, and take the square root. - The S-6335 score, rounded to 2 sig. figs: 3.0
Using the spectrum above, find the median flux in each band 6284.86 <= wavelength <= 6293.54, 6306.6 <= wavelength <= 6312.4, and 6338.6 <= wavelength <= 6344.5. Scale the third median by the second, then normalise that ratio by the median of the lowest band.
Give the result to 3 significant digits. 1.42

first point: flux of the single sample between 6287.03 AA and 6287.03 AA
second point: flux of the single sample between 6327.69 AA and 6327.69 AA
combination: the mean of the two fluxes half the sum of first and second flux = 0.672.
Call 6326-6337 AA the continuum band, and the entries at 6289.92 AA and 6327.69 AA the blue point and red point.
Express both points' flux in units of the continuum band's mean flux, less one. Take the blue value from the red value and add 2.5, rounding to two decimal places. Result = 2.51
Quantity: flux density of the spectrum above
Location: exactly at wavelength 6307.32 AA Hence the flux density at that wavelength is 0.7482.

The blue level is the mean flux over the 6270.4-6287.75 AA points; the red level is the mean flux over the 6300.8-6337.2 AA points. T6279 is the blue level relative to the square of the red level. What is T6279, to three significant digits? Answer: 1.37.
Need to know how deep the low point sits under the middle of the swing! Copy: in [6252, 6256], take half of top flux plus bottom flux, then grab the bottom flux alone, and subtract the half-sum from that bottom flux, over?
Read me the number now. -0.012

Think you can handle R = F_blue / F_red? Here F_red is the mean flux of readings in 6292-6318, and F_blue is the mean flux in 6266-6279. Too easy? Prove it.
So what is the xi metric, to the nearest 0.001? 0.941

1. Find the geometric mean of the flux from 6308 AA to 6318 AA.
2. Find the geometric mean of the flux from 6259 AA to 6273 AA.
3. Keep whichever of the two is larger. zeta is 0.735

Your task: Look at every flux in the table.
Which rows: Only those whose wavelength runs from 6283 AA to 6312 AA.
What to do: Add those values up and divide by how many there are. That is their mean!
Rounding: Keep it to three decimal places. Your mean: 0.685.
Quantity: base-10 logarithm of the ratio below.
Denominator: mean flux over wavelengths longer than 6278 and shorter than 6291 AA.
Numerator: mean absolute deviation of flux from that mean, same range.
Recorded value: -1.58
